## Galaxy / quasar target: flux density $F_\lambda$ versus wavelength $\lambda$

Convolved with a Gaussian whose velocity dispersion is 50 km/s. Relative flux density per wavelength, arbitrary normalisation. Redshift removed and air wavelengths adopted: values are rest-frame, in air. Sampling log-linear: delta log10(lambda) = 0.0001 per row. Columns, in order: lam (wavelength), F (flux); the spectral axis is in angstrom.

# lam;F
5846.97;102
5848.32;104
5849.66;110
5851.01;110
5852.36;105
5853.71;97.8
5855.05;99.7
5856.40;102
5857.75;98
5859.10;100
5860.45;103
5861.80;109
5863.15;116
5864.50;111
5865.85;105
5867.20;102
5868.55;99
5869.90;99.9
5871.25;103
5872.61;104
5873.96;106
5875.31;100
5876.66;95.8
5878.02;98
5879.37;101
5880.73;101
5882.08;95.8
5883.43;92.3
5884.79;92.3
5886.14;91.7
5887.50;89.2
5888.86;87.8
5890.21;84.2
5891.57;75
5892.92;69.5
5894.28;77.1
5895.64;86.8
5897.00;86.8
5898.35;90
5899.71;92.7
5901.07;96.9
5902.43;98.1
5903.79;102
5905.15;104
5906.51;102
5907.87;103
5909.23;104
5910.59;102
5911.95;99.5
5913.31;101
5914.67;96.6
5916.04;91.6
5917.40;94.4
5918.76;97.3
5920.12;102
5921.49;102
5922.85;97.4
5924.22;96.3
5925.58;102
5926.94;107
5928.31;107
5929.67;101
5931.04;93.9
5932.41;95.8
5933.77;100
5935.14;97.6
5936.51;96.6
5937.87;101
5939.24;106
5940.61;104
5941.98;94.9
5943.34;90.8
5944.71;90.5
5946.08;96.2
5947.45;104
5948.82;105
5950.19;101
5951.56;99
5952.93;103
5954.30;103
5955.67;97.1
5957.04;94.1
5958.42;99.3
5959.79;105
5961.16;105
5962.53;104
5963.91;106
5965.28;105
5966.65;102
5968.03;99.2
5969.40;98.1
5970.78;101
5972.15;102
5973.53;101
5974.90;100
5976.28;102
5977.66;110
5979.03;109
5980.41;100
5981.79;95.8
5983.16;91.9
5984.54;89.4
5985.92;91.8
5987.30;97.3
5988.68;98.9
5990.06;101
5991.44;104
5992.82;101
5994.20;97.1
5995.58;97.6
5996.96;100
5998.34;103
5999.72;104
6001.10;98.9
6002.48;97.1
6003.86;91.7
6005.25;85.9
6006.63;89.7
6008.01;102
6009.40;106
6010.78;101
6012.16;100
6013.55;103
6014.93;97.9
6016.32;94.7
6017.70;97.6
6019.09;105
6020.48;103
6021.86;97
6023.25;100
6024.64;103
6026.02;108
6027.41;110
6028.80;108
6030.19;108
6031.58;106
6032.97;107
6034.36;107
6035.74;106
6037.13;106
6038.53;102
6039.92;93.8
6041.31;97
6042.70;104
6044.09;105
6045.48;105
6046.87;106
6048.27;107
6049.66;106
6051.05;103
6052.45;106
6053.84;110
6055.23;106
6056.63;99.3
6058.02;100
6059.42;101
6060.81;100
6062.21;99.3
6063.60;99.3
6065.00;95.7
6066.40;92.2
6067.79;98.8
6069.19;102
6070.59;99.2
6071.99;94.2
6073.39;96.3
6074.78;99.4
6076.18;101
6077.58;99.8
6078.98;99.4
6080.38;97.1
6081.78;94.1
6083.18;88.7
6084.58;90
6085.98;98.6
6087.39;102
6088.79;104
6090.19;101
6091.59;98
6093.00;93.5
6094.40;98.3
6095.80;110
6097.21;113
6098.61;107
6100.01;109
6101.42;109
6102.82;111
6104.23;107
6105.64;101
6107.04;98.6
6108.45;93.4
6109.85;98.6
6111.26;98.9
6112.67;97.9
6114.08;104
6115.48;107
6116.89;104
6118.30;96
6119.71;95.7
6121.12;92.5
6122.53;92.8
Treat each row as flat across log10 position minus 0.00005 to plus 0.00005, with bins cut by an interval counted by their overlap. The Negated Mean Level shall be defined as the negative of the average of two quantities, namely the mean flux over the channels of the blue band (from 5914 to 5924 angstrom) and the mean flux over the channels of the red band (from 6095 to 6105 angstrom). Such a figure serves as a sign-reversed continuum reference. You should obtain -103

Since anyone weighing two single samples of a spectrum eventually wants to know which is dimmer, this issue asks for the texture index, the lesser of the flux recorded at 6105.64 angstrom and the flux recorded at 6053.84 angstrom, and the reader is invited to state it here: 101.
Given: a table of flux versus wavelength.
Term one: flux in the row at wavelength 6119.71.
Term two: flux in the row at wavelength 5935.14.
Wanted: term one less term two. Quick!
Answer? -1.9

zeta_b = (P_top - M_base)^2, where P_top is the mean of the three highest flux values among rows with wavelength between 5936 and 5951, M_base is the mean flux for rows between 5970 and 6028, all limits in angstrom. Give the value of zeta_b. 28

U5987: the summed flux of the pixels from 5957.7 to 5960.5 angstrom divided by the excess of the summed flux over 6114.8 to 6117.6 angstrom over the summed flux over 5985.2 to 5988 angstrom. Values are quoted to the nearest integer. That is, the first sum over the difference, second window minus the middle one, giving 9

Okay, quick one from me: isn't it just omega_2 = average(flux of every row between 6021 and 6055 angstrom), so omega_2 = 104.6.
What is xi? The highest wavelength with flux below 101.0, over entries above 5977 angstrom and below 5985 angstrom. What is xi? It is 5984.54 angstrom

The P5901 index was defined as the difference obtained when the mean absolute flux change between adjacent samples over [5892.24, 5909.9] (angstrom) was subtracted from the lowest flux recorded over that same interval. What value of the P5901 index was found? 66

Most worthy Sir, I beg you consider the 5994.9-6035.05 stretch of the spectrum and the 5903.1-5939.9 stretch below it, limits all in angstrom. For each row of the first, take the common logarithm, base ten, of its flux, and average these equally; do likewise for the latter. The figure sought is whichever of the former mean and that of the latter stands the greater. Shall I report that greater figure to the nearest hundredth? 2.00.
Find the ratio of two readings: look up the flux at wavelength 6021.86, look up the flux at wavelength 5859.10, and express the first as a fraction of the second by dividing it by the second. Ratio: 0.97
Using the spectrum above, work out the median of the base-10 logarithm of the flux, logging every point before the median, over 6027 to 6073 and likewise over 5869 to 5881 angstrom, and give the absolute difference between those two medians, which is 0.0127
